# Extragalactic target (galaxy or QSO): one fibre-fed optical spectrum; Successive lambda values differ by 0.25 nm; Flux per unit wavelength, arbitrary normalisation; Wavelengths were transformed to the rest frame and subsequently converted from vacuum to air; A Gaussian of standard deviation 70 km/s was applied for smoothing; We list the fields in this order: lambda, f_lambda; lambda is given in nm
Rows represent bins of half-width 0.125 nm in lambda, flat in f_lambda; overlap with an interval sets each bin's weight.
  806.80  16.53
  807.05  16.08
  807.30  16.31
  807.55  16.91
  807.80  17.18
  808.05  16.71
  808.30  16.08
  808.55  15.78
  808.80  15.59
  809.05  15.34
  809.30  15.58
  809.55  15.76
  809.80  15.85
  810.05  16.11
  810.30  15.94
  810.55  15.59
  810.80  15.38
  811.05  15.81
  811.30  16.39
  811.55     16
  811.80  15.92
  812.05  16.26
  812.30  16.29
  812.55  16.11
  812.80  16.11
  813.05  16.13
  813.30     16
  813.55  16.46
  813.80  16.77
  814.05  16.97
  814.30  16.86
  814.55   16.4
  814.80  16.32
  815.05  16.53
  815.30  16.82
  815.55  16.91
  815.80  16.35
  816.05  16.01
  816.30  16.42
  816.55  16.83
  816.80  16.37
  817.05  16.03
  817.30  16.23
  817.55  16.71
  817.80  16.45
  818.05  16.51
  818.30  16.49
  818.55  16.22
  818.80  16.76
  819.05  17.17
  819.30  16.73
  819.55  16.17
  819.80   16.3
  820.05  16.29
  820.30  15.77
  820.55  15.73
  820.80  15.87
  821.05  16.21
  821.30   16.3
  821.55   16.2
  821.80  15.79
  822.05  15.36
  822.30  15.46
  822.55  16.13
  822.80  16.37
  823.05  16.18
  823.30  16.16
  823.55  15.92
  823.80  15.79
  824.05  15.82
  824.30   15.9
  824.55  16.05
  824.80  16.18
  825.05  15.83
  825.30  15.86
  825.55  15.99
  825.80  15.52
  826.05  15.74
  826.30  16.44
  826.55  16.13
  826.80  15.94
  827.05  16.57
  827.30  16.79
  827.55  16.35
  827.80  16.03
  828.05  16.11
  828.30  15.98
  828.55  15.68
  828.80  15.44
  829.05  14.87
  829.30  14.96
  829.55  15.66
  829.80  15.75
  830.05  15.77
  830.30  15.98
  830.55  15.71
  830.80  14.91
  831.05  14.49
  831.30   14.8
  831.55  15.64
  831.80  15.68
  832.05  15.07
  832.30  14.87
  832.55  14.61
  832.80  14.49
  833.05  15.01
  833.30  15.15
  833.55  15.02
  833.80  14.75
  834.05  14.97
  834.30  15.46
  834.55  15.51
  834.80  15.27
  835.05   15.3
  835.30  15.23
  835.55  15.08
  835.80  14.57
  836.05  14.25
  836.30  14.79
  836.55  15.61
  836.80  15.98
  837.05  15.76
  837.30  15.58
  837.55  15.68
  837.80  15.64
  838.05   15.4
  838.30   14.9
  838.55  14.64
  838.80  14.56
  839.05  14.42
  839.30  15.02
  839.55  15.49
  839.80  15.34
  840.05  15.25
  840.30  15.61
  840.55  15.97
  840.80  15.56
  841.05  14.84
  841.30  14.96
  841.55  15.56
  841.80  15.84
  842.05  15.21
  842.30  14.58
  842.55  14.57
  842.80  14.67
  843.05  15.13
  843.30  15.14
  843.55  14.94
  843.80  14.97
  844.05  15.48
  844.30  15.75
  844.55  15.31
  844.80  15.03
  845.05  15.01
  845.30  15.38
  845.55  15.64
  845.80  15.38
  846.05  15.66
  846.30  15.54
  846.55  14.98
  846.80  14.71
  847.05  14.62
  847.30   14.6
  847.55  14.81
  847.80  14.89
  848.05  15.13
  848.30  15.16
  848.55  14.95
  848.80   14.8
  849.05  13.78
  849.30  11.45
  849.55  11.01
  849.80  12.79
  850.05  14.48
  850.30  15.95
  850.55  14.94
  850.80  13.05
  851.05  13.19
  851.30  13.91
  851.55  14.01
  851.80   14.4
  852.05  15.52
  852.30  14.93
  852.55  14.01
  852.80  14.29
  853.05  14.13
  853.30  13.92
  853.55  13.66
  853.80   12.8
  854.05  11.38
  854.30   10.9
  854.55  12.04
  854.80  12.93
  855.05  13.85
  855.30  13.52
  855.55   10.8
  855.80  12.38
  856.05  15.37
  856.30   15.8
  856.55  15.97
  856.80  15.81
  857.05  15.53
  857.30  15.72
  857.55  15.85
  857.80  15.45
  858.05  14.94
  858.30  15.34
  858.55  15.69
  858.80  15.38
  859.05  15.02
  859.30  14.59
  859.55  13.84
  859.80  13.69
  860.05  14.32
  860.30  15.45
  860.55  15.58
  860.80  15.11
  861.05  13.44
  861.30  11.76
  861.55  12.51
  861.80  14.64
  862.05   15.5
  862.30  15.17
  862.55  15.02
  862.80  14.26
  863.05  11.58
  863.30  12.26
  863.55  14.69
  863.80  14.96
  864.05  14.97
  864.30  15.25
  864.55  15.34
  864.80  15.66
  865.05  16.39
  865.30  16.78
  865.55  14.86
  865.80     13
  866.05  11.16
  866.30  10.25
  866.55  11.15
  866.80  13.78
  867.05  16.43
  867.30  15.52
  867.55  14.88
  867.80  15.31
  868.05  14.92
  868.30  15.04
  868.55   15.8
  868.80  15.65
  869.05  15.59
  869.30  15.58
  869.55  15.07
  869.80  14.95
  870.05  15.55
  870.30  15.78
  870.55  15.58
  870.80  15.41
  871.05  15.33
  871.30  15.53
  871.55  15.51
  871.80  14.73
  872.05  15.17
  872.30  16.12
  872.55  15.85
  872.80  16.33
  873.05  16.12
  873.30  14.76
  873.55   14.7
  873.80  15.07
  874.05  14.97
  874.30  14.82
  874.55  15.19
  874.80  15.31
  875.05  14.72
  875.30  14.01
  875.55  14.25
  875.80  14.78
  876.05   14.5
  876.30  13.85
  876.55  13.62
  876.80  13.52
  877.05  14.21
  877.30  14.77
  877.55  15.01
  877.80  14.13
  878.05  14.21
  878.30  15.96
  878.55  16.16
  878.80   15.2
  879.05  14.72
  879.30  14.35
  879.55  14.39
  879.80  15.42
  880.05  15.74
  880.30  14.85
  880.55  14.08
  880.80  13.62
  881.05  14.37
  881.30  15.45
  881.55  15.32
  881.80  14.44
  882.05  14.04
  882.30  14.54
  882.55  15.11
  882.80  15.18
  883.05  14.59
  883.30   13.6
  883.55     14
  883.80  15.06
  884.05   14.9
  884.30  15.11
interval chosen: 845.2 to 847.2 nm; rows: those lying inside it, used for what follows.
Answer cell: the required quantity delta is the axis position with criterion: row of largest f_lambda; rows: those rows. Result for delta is 846.05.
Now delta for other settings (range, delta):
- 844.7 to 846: 845.55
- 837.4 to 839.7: 837.55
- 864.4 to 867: 865.30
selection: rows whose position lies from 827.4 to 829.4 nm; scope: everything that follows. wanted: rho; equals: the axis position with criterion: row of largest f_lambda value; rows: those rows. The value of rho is 827.55 nm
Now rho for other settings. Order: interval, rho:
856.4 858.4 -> 856.55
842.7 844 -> 843.30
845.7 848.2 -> 846.05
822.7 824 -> 822.80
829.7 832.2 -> 830.30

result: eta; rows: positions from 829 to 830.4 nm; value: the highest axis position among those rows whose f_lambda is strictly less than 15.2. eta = 829.30 nm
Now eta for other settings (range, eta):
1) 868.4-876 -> 875.80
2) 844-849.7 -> 849.55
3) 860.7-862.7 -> 862.55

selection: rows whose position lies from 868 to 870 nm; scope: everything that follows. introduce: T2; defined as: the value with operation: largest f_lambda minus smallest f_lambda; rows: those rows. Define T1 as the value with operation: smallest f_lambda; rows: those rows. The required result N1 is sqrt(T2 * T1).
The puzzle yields 3.6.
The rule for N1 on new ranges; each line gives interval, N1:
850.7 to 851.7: 3.5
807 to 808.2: 4.2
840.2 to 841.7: 4.1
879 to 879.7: 2.3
